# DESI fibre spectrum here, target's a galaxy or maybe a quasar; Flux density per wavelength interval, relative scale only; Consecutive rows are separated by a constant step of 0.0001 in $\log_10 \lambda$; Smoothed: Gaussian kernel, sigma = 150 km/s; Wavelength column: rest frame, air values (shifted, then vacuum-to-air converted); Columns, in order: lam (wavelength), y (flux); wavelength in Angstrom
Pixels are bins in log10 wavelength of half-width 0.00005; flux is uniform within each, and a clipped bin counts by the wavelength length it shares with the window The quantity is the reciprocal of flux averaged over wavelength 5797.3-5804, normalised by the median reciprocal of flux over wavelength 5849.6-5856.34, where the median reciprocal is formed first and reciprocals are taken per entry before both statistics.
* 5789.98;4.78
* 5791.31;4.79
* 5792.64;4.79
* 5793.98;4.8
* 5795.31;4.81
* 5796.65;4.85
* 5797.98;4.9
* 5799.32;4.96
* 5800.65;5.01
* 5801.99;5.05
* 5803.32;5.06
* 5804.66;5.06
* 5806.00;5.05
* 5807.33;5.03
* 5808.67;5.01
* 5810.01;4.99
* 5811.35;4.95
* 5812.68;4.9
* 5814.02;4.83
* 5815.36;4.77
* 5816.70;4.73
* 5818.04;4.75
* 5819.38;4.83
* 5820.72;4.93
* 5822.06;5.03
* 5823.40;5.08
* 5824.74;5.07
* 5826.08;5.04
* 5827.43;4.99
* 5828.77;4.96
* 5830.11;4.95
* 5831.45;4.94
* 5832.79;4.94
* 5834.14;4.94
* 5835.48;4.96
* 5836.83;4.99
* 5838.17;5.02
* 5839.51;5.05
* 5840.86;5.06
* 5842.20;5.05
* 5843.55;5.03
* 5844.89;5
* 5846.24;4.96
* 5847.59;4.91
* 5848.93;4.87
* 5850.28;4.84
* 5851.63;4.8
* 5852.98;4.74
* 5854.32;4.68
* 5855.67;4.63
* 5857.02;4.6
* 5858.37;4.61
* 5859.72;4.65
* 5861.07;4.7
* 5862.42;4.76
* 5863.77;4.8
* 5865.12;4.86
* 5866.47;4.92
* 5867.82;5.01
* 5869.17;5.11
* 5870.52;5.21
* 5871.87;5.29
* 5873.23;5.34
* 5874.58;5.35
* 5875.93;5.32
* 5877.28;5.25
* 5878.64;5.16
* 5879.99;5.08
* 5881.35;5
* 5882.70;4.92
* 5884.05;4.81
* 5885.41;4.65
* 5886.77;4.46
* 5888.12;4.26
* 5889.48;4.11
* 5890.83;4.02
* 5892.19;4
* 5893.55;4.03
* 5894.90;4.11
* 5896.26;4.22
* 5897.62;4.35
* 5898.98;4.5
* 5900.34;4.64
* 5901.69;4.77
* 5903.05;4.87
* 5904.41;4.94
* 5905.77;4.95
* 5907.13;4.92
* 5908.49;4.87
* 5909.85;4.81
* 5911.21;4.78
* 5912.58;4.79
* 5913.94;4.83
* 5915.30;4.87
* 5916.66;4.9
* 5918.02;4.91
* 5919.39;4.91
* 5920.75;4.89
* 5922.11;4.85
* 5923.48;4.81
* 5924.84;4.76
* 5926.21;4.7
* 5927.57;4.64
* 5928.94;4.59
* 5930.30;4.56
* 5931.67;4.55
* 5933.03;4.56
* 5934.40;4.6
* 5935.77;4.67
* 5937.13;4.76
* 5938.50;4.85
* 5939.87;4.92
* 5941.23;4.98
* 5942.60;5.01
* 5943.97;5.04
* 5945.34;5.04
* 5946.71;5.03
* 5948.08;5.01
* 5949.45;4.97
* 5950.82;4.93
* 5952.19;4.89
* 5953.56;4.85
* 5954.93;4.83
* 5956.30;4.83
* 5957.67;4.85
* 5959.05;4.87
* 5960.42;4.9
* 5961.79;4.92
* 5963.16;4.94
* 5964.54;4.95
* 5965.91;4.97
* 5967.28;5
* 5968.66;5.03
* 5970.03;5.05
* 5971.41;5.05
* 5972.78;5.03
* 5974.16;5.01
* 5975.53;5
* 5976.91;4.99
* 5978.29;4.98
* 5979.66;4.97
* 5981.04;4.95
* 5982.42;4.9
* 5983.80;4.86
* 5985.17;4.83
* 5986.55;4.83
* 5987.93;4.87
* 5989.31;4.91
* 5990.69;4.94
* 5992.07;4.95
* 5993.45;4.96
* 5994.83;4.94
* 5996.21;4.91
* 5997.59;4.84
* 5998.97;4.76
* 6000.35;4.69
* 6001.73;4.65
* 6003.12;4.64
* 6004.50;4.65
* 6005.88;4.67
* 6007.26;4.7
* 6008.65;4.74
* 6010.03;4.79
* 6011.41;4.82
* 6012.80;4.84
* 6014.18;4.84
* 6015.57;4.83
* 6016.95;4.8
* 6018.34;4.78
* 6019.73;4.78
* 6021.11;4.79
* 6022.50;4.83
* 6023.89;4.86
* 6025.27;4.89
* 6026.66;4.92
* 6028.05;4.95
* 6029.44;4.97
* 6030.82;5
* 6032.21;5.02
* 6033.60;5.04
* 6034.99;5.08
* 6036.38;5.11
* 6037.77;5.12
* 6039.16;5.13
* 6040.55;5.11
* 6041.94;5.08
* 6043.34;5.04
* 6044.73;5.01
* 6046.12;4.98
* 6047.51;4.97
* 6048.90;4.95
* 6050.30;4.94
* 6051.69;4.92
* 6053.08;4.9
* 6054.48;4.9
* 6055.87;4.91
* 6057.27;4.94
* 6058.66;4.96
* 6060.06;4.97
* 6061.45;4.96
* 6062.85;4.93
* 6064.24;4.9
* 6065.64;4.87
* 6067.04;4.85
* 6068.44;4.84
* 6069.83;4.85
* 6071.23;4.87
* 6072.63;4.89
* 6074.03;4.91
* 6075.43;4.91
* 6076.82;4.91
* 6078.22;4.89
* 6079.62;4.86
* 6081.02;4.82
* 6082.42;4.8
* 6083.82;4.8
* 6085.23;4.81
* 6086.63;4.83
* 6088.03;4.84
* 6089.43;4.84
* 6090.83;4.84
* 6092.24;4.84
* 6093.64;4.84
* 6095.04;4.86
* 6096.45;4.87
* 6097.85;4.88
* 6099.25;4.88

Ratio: 0.95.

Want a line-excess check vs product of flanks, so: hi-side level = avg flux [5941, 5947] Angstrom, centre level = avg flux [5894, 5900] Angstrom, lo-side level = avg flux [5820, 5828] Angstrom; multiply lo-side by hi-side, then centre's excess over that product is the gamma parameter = -20.9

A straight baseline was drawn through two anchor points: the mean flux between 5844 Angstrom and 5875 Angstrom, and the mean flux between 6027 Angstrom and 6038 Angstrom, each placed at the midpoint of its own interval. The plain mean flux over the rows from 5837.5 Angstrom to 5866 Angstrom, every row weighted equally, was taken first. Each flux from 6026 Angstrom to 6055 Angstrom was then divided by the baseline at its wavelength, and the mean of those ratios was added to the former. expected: 5.83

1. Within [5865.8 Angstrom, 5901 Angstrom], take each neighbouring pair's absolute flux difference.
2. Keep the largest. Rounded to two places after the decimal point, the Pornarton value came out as 0.20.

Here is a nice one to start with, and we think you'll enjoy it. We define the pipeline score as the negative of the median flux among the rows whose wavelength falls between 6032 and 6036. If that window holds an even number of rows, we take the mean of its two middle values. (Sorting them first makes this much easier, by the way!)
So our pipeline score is -5.04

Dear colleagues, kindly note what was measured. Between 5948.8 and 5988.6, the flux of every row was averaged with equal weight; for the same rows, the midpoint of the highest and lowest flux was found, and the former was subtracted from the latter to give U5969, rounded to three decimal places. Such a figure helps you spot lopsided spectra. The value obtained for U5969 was 0.007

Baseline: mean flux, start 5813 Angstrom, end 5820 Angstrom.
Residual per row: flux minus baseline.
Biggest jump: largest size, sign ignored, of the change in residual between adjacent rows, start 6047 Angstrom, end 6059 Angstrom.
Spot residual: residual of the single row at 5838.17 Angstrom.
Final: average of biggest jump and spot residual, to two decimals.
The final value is 0.13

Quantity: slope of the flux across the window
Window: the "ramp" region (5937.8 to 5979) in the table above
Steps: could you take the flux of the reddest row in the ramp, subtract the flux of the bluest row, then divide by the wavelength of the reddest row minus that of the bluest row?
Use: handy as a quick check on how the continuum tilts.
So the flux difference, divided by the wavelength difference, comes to 0.00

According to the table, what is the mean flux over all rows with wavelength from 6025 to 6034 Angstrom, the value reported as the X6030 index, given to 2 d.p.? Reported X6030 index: 4.97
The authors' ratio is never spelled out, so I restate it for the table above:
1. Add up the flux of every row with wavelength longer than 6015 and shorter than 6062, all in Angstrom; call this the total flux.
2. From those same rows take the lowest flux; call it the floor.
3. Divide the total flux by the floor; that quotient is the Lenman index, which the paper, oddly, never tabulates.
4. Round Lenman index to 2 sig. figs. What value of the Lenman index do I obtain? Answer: 35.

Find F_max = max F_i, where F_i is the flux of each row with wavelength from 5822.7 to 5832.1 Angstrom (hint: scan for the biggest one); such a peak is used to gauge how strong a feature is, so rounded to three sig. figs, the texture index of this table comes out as 5.08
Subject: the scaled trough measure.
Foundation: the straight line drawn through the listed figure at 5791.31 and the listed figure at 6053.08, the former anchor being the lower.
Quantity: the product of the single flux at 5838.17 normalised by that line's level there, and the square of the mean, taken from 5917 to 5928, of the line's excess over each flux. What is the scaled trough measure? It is 0.001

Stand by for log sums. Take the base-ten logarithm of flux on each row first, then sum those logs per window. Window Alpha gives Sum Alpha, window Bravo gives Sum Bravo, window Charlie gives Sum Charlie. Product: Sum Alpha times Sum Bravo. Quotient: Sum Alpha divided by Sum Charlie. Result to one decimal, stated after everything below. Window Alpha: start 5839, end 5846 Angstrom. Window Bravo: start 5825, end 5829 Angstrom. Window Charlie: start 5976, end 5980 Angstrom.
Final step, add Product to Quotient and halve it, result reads 4.5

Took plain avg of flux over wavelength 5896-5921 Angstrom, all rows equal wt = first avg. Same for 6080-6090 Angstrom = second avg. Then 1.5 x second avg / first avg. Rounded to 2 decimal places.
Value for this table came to 1.51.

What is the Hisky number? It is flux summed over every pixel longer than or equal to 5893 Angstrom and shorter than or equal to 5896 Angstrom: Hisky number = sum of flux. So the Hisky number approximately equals 8.1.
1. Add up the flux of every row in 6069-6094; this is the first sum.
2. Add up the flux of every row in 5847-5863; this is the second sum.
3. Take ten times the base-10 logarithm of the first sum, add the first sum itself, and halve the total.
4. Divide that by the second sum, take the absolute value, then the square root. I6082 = 1.0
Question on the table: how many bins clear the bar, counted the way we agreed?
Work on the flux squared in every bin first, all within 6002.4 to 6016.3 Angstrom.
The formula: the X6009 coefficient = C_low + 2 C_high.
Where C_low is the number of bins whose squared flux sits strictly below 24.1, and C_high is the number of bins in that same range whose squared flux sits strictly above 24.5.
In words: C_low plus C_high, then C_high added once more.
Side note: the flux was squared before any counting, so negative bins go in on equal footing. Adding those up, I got 10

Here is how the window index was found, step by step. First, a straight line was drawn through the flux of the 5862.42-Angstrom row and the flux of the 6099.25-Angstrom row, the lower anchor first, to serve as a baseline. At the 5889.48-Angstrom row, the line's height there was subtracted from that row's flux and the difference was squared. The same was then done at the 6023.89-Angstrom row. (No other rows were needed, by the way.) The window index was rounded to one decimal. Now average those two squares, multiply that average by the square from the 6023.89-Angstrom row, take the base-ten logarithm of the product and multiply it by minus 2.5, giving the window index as 10.3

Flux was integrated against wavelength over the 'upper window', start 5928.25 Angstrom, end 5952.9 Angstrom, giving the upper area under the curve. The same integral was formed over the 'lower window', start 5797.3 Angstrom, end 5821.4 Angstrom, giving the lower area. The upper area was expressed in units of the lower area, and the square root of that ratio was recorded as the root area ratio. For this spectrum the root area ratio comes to 1.00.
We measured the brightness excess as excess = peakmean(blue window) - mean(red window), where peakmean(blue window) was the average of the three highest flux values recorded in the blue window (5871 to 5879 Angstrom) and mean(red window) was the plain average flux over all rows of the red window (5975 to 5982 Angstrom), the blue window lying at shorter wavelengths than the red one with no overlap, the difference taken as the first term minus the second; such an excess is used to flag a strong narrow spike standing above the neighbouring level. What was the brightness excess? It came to 0.4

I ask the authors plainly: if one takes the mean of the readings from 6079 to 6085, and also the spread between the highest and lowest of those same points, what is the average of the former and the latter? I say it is 2.44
